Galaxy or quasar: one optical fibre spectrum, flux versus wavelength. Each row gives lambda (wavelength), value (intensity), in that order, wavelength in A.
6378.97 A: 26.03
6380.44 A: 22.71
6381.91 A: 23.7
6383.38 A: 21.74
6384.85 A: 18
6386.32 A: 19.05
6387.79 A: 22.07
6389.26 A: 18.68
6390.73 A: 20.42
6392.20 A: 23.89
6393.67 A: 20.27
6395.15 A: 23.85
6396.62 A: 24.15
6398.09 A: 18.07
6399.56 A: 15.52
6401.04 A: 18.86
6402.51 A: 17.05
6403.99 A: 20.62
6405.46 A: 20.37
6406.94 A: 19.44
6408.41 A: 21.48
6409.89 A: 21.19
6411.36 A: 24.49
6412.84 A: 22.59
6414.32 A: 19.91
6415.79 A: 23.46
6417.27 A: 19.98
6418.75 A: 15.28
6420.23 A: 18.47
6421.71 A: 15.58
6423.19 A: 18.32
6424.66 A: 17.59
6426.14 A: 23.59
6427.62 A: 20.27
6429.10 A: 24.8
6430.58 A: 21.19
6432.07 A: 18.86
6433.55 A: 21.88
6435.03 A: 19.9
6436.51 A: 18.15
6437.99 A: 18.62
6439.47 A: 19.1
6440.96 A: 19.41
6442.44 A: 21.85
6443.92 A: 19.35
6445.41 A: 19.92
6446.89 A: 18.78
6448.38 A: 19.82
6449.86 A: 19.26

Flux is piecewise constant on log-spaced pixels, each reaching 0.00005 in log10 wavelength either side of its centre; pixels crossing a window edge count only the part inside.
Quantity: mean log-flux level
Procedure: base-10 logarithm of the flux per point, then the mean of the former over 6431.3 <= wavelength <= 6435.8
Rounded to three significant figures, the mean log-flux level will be 1.30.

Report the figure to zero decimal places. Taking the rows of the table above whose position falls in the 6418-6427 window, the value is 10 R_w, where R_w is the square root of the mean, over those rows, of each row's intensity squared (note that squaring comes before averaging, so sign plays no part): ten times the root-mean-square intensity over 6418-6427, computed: 183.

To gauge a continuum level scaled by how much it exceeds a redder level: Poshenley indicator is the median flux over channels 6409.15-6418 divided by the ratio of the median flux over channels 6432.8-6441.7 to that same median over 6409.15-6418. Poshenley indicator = 24.9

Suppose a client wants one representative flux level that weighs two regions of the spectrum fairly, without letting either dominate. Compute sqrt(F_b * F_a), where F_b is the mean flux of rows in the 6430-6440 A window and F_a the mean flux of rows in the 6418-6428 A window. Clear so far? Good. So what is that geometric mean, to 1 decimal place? 19.0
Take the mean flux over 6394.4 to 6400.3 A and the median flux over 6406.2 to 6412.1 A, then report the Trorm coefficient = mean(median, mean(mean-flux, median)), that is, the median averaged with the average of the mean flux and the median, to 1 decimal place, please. 21.1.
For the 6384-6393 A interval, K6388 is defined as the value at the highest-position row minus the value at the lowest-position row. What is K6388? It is 5.9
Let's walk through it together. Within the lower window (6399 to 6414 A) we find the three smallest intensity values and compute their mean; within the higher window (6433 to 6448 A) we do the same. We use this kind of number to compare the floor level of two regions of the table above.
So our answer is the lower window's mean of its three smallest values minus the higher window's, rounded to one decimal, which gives -1.4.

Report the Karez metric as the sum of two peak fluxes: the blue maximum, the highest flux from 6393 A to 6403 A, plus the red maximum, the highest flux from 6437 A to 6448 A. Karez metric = 46.0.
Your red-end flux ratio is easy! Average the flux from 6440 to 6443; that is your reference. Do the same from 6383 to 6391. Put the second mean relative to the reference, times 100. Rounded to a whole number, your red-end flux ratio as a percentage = 97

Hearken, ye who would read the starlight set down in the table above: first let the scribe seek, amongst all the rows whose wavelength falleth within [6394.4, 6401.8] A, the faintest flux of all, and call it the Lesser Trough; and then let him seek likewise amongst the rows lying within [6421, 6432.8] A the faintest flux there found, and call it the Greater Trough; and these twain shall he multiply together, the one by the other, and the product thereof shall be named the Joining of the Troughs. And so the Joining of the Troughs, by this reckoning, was 242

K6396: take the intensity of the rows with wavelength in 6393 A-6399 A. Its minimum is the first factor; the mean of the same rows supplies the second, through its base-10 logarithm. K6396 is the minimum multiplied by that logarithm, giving 24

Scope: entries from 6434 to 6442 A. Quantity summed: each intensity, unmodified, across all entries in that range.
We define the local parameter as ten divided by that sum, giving 0.105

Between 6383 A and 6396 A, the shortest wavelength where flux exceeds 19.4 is 6383.38 A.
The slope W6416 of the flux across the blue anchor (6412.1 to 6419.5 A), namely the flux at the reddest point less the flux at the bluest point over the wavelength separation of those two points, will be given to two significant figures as -1.2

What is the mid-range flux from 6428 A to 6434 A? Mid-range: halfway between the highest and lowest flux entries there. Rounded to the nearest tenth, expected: 21.8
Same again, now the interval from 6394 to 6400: 19.8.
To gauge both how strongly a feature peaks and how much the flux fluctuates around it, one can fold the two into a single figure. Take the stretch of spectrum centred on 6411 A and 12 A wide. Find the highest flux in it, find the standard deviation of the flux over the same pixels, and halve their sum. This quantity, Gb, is 13.1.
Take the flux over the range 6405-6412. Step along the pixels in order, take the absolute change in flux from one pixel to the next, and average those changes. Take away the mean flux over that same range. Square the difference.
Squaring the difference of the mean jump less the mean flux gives 390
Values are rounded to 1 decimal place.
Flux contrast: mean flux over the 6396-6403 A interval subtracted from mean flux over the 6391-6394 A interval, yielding 3.4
